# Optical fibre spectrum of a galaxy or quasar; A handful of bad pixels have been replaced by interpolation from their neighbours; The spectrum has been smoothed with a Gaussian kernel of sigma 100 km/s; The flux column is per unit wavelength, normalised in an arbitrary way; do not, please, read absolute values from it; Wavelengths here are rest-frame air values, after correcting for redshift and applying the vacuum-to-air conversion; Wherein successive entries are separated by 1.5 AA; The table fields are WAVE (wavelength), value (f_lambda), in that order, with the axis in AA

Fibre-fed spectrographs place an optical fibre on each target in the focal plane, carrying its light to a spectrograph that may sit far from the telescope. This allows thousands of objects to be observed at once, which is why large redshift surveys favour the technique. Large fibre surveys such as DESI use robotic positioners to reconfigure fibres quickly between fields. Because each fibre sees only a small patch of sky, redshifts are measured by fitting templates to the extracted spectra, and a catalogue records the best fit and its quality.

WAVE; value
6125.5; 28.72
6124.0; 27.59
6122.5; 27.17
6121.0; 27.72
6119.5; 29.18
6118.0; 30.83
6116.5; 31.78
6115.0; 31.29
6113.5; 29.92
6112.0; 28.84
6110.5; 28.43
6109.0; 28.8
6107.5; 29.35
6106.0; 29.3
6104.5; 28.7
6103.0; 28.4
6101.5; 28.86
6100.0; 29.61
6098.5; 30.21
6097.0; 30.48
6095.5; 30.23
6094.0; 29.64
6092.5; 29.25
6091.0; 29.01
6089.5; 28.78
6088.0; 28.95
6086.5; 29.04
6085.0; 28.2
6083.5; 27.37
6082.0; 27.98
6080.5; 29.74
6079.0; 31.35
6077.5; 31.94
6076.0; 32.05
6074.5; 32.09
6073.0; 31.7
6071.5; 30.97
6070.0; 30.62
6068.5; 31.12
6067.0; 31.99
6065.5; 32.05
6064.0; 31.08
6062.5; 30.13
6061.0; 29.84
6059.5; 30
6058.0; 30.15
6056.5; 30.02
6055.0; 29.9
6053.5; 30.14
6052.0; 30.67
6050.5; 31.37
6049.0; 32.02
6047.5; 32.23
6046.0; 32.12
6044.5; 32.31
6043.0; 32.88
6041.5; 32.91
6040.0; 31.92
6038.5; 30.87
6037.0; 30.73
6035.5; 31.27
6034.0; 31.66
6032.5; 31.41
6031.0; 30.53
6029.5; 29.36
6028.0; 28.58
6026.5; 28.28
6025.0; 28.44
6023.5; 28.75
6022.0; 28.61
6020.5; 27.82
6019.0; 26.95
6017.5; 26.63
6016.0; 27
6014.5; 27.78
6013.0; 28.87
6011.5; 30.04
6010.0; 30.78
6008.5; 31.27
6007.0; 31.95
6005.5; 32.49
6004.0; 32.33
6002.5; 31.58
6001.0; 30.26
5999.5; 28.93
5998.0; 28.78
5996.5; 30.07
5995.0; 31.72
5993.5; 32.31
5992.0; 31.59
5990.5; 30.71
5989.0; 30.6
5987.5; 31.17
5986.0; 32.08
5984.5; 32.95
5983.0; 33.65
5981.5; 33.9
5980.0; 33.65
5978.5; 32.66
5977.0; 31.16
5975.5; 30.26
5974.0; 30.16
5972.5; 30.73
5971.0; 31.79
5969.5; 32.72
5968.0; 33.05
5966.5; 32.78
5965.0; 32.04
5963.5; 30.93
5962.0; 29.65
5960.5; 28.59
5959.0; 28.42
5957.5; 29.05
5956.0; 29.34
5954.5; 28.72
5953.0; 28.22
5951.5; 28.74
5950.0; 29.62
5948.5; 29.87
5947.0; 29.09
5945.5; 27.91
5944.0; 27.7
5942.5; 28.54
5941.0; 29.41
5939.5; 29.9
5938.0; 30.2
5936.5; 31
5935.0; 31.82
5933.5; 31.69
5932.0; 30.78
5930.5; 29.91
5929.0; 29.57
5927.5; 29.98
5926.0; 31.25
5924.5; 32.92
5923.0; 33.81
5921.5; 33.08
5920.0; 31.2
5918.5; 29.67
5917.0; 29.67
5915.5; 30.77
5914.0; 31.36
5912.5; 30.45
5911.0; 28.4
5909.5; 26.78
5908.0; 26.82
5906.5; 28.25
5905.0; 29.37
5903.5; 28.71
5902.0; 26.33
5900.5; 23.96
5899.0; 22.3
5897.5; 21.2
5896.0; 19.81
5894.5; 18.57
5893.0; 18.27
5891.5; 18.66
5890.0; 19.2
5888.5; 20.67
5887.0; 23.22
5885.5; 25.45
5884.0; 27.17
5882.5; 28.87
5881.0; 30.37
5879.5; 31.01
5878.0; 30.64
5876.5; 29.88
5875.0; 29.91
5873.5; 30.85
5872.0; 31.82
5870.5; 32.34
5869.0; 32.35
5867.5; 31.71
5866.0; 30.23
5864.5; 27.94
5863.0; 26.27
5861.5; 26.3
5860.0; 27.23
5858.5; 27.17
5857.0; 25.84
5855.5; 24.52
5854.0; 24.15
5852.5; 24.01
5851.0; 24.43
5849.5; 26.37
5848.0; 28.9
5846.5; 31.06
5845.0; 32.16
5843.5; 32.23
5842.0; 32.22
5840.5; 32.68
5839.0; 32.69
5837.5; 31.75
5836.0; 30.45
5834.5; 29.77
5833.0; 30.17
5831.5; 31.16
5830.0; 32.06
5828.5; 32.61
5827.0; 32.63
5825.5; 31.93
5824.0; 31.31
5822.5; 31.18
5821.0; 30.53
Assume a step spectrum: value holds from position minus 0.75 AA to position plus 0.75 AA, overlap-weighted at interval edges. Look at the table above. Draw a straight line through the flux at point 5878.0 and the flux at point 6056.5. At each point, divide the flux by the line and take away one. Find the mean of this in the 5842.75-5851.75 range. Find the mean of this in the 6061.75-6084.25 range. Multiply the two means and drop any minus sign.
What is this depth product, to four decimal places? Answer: 0.0014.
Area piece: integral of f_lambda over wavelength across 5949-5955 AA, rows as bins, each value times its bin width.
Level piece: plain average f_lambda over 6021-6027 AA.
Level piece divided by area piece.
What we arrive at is 0.165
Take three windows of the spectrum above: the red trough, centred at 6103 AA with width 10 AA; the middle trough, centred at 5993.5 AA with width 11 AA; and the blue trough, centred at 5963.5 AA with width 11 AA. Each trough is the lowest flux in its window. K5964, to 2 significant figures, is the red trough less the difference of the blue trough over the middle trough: 29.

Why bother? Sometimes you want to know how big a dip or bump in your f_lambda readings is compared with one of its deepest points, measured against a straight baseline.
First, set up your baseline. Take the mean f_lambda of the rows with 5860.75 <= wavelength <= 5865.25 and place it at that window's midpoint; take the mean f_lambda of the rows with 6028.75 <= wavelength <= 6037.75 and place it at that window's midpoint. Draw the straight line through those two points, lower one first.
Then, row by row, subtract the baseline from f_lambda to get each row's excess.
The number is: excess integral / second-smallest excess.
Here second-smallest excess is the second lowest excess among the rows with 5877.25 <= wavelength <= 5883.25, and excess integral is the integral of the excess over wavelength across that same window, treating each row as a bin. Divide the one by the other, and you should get 5.7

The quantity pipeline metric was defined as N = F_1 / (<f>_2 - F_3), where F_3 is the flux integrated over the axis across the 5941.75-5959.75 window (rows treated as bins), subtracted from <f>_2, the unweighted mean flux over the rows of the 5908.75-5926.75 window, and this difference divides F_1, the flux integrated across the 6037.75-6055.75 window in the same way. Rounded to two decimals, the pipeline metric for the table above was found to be -1.17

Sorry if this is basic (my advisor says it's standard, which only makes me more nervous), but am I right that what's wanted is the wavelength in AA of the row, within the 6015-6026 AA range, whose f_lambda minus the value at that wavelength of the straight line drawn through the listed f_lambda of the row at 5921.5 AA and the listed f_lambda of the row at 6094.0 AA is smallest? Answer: 6017.5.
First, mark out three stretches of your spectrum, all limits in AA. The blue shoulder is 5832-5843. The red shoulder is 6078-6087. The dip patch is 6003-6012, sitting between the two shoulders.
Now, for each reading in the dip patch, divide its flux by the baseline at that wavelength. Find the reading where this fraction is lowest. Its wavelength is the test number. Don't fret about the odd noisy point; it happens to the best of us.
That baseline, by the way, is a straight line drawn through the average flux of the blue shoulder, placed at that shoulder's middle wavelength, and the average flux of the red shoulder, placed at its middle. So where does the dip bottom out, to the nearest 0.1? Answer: 6011.5 AA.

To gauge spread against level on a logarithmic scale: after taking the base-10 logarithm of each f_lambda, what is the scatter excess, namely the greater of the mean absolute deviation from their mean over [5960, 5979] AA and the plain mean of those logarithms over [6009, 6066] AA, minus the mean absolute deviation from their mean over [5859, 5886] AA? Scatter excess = 1.450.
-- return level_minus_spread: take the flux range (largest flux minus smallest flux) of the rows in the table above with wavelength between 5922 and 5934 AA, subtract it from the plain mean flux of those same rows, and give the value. 27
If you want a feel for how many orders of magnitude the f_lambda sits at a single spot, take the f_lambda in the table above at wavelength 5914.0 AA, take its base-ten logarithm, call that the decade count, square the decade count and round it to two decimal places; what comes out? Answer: 2.24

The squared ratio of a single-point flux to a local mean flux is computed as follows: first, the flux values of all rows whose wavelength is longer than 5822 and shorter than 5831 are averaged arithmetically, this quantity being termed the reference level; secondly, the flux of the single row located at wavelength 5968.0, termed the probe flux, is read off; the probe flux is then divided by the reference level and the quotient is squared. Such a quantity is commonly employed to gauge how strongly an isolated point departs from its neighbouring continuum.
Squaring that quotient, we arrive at 1.07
